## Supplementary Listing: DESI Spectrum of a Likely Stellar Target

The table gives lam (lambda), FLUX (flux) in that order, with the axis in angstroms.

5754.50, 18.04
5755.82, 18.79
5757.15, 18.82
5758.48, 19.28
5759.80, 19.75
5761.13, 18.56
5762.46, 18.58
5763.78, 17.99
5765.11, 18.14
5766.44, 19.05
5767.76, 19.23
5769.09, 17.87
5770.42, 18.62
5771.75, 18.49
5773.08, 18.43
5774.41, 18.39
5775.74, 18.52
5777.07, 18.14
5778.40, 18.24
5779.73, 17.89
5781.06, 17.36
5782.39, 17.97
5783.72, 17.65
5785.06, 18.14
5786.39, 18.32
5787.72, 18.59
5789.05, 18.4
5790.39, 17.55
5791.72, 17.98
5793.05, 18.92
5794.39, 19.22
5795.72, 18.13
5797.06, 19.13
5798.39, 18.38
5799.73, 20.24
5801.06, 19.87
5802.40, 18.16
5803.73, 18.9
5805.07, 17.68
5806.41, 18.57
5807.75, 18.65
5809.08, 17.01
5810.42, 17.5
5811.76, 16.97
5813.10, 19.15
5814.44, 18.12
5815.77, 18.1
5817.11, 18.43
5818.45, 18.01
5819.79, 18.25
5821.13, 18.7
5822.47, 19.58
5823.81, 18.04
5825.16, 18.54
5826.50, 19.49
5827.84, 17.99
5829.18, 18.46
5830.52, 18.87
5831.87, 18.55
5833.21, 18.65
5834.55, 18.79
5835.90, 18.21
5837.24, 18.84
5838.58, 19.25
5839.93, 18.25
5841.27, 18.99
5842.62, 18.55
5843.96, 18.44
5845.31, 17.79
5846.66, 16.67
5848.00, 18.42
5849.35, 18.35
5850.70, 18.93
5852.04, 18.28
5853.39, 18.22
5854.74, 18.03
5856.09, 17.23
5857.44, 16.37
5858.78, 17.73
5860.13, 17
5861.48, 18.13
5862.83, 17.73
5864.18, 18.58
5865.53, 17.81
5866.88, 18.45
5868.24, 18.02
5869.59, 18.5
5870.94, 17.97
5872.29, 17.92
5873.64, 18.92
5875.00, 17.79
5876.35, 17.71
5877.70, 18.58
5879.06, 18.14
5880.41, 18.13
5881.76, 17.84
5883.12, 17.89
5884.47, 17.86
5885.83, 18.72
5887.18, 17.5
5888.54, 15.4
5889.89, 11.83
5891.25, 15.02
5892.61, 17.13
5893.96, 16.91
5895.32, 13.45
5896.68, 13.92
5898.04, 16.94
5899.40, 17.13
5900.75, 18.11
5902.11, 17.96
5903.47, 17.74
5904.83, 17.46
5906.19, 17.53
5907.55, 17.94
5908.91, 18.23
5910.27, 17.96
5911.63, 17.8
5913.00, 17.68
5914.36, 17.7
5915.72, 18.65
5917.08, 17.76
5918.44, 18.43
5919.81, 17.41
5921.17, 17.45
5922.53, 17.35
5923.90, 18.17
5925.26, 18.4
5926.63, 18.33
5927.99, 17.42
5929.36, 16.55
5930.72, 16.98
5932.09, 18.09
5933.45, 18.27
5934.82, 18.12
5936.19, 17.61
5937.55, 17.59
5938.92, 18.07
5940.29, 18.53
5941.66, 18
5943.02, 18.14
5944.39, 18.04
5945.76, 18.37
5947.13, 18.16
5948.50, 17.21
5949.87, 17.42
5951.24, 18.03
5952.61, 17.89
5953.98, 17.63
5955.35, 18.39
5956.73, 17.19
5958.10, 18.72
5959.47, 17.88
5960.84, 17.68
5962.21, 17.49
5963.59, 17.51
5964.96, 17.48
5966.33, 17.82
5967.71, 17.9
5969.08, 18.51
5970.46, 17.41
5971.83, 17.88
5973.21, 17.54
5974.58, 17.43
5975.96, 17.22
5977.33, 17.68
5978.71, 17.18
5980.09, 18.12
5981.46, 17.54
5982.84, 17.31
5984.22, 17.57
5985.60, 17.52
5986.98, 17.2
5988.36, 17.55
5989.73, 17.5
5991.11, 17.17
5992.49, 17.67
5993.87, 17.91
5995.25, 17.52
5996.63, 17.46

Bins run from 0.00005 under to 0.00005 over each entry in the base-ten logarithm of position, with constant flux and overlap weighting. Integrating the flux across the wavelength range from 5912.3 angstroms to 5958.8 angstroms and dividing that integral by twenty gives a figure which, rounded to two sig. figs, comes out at 42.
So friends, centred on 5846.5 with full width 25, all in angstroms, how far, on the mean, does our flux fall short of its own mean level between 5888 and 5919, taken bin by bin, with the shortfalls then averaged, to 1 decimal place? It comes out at -1.3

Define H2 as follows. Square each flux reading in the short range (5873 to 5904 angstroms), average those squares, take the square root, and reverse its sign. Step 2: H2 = -17.1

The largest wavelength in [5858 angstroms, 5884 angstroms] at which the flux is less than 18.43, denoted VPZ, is 5883.12 angstroms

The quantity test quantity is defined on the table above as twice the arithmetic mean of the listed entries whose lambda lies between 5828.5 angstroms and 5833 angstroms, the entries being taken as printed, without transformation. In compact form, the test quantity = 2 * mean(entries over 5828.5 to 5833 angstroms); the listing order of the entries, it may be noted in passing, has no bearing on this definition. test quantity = 37.3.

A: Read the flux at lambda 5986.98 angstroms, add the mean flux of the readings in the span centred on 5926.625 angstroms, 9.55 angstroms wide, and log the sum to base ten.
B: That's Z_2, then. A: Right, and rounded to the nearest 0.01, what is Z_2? 1.54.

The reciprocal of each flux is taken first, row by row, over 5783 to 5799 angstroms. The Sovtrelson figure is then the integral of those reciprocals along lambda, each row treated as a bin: 0.87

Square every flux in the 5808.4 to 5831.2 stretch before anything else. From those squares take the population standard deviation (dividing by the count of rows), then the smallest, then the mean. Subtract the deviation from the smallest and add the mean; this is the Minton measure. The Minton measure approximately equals 597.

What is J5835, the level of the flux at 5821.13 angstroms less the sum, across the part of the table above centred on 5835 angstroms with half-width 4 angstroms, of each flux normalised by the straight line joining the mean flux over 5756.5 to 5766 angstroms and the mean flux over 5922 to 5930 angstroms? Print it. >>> 12.6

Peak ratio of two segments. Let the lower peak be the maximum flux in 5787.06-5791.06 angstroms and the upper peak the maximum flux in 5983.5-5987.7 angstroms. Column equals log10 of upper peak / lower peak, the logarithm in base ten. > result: -0.025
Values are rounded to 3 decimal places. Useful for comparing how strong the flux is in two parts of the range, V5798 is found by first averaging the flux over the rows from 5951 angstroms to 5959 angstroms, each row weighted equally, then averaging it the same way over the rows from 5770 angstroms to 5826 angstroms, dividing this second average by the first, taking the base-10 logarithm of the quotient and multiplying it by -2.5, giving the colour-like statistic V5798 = -0.023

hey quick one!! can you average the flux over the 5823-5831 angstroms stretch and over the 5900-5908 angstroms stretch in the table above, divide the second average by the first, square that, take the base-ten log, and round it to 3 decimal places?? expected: -0.037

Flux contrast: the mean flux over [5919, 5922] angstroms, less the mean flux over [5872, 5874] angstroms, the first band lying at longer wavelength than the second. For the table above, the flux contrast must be -1.0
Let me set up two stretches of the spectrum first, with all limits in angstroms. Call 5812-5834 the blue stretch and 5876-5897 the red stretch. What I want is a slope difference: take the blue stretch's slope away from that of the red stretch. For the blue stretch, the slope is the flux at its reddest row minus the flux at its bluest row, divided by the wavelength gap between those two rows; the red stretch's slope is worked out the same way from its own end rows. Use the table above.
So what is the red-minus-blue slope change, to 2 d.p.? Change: -0.16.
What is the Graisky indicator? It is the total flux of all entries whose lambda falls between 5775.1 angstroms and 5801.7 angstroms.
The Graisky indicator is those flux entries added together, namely 369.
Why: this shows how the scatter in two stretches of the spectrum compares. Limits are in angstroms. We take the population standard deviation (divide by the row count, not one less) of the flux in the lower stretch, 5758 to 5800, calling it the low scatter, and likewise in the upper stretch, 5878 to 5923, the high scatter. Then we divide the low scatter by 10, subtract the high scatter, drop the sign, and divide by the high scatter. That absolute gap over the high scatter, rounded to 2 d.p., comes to 0.96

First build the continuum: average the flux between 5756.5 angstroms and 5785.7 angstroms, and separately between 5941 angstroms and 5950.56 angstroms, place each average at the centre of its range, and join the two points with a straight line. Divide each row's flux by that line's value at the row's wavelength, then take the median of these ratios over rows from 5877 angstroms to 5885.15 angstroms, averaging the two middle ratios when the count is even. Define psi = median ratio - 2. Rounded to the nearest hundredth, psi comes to -1.00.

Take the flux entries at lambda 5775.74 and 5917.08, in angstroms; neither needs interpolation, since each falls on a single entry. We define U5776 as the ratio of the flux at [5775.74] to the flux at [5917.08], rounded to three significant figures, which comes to 1.04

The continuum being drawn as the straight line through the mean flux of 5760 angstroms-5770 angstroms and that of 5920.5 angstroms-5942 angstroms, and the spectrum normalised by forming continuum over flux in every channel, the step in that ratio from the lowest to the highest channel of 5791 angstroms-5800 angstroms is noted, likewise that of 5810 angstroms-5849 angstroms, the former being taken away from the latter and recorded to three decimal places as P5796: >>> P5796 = 0.055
